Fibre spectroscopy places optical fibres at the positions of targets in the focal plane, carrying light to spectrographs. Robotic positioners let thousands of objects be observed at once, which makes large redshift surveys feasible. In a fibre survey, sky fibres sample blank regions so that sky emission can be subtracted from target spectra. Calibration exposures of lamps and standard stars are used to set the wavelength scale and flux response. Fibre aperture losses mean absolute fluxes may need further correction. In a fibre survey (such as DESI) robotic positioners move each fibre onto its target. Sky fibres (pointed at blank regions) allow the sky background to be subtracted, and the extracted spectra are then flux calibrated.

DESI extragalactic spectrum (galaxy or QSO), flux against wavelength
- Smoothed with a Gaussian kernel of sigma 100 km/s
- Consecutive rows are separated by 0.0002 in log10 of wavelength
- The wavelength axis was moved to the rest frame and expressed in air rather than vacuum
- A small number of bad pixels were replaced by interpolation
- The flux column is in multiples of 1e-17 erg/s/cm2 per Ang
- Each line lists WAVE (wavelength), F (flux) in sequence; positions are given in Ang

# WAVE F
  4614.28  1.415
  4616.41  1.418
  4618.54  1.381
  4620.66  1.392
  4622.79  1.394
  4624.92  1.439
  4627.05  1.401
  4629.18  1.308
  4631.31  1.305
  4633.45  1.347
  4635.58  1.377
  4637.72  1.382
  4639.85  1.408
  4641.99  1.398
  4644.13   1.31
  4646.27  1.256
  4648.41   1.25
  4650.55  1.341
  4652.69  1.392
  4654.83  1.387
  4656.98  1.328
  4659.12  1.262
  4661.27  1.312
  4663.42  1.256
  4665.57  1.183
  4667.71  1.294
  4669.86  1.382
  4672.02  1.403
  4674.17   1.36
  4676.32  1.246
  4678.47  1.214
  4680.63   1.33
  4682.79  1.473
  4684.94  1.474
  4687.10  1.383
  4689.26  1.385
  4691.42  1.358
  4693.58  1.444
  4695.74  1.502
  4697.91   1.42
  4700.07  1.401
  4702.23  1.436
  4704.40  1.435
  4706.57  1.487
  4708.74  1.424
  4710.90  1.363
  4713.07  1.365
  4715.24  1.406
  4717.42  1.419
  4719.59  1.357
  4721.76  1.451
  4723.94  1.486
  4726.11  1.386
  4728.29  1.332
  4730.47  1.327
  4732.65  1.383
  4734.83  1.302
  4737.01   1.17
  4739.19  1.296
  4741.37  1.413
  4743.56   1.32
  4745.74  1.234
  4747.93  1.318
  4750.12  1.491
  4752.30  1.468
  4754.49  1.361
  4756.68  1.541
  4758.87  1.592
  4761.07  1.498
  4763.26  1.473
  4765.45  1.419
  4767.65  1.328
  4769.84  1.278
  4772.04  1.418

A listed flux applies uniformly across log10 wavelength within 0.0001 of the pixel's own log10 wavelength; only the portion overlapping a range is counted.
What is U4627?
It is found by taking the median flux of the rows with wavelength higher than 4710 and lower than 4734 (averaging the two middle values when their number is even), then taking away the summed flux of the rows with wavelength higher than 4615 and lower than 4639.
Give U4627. -13.8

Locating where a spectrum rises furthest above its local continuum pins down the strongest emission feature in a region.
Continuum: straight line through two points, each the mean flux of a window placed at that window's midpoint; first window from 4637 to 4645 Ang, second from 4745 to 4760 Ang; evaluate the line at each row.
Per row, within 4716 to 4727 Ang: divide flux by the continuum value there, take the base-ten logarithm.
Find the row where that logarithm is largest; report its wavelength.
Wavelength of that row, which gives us 4723.94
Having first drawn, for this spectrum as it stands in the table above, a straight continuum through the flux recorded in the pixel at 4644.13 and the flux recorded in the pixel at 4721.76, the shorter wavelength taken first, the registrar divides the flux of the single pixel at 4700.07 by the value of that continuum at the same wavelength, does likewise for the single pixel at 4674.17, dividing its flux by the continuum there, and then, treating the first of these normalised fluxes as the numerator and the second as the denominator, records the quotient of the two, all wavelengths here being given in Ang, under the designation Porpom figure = 1.00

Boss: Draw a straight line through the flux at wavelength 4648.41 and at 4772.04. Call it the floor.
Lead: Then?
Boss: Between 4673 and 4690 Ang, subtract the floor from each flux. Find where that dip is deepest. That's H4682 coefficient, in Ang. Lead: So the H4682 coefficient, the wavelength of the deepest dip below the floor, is 4678.47 Ang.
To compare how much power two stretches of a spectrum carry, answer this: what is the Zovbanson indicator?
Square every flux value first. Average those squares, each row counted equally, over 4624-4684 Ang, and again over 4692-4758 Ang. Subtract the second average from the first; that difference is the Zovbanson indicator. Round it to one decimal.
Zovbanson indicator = -0.2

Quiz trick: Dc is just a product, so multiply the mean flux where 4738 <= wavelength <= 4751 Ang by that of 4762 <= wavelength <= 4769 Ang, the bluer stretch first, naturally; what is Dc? 1.89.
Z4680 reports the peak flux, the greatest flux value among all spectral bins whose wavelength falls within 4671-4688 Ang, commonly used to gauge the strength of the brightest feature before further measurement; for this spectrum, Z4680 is 1.474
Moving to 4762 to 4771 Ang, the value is 1.473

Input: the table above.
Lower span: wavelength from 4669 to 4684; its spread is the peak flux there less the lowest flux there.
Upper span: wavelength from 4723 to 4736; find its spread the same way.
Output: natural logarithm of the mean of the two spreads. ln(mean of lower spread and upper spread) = -1.5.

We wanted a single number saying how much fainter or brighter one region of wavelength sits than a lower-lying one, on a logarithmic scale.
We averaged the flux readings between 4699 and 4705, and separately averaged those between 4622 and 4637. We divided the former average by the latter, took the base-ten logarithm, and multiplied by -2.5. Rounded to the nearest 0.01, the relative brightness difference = -0.04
